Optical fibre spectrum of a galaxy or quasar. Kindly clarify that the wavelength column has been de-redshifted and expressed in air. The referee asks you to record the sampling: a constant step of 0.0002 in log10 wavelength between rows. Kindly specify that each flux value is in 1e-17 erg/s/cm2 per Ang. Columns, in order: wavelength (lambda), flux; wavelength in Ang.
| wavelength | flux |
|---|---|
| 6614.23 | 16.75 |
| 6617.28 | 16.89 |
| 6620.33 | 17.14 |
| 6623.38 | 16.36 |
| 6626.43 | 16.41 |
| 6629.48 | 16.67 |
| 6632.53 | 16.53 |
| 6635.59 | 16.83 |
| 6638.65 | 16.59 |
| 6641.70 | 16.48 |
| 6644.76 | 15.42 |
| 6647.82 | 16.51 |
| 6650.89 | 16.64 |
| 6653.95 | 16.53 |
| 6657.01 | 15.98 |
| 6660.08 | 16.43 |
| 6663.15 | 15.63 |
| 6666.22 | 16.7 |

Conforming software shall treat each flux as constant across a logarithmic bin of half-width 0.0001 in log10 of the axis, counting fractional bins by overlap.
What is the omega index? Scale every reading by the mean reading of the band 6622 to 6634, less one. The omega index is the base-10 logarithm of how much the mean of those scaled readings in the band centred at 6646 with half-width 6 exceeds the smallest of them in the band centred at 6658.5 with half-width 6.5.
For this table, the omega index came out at -1.42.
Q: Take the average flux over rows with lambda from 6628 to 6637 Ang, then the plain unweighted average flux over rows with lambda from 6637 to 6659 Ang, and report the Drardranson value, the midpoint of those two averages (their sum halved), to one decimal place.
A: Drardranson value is 16.5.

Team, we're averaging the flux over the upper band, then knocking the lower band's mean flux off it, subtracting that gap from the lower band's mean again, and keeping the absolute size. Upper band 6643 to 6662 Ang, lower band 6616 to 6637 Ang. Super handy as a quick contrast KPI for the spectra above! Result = 17.1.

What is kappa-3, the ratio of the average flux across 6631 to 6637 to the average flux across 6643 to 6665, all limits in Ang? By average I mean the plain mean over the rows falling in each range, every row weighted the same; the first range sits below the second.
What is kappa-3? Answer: 1.03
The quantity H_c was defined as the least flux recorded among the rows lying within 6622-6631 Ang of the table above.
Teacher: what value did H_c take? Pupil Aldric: 16.36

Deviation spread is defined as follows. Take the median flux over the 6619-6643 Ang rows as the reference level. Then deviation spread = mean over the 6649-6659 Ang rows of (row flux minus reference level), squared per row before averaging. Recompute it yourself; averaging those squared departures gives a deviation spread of 0.11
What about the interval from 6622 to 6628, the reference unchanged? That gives 0.03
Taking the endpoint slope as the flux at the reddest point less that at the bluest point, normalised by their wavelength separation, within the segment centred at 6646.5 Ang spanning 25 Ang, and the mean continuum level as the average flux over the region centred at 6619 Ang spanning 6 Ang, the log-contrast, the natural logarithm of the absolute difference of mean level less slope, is 2.84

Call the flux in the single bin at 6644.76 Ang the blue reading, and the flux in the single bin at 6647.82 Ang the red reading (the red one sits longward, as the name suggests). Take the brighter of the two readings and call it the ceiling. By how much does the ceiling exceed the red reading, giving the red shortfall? 0.0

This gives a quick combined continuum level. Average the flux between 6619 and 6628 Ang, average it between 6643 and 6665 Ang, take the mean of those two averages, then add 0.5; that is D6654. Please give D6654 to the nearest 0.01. 16.90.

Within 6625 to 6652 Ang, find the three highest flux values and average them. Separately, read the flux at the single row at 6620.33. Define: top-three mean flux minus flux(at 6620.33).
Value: -0.43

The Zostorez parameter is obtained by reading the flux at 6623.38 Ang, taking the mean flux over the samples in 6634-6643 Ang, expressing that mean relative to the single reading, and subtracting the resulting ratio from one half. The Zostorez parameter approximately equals -0.517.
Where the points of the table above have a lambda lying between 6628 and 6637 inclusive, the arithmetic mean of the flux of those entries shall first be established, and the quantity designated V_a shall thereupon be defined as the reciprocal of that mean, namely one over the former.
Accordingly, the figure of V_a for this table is 0.0600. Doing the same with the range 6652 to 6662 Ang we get 0.0613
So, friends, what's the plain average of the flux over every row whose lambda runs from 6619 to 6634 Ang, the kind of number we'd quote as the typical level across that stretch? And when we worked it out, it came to 16.6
